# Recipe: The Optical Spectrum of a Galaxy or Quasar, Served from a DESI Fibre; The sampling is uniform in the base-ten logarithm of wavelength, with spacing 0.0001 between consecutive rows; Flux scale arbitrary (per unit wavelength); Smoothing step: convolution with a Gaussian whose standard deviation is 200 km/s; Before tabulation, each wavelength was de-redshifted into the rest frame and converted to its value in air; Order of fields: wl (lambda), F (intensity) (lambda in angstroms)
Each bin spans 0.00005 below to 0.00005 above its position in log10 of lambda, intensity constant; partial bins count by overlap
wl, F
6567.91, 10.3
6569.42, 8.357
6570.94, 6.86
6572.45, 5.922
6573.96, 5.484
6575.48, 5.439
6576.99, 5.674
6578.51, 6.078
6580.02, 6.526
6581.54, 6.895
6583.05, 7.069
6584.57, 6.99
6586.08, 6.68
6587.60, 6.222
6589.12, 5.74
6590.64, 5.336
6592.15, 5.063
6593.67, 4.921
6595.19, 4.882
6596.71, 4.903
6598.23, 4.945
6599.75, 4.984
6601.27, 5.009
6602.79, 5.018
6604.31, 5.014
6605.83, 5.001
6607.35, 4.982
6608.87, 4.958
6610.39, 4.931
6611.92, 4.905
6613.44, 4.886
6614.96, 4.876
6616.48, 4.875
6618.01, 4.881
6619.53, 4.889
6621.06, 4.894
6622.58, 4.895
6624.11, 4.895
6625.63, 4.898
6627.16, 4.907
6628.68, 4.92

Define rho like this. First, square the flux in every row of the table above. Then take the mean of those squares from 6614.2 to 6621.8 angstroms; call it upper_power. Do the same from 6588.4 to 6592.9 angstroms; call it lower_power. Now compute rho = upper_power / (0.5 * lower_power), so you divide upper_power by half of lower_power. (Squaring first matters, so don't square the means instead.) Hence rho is 1.64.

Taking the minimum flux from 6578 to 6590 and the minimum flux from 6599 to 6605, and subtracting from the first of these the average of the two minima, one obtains 0.38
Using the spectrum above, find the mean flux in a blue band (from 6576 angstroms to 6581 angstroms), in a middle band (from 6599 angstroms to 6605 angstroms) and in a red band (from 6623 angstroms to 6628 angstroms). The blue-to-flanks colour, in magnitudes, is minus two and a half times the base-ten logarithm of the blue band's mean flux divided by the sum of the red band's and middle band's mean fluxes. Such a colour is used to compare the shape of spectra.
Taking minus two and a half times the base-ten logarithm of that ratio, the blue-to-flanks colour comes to 0.53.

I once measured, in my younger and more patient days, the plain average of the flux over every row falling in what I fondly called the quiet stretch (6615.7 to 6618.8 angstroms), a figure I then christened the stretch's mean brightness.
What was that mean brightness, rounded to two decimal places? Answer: 4.88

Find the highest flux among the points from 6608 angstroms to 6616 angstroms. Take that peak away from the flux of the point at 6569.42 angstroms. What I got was 3.40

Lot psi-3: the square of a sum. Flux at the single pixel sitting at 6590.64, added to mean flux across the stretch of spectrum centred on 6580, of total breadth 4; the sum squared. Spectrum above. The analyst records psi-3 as 140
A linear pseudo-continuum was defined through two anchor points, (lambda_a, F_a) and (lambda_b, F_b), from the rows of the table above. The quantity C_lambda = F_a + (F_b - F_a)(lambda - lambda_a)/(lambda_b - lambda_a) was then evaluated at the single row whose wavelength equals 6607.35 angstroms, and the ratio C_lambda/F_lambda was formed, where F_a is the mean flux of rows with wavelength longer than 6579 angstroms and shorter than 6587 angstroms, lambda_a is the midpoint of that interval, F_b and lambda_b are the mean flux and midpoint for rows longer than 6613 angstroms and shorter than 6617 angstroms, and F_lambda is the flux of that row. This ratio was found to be 1.07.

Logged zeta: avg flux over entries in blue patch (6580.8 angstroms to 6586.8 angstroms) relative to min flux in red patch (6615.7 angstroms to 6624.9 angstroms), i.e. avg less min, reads 2.0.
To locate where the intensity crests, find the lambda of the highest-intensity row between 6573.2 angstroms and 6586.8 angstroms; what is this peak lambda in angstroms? 6583.05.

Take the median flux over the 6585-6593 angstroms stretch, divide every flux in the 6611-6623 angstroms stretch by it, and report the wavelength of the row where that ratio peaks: 6611.92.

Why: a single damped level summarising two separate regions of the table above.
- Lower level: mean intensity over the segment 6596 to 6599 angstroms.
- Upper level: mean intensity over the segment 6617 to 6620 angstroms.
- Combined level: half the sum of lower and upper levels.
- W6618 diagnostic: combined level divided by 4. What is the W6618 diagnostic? 1.23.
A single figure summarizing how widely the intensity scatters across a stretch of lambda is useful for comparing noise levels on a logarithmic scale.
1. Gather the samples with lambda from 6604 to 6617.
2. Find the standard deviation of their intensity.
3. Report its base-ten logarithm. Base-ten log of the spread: -1.3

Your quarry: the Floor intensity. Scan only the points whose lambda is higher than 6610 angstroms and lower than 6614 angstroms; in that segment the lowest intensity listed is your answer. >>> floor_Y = 4.886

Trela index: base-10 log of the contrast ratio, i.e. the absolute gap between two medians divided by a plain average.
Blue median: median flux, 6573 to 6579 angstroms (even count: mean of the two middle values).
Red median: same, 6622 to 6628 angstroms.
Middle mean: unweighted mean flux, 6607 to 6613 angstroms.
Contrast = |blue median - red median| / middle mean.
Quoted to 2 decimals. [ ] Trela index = -0.86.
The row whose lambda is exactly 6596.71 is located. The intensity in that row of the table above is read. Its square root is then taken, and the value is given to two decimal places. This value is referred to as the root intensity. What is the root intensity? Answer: 2.21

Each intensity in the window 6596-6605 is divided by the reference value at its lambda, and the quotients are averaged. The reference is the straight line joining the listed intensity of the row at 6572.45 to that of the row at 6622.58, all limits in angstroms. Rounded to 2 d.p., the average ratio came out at 0.93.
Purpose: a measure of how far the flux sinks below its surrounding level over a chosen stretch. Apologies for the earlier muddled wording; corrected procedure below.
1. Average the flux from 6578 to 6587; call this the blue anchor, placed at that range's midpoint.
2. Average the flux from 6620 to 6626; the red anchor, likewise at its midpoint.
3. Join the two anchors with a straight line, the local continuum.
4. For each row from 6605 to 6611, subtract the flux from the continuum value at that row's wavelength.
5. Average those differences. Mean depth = 0.60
